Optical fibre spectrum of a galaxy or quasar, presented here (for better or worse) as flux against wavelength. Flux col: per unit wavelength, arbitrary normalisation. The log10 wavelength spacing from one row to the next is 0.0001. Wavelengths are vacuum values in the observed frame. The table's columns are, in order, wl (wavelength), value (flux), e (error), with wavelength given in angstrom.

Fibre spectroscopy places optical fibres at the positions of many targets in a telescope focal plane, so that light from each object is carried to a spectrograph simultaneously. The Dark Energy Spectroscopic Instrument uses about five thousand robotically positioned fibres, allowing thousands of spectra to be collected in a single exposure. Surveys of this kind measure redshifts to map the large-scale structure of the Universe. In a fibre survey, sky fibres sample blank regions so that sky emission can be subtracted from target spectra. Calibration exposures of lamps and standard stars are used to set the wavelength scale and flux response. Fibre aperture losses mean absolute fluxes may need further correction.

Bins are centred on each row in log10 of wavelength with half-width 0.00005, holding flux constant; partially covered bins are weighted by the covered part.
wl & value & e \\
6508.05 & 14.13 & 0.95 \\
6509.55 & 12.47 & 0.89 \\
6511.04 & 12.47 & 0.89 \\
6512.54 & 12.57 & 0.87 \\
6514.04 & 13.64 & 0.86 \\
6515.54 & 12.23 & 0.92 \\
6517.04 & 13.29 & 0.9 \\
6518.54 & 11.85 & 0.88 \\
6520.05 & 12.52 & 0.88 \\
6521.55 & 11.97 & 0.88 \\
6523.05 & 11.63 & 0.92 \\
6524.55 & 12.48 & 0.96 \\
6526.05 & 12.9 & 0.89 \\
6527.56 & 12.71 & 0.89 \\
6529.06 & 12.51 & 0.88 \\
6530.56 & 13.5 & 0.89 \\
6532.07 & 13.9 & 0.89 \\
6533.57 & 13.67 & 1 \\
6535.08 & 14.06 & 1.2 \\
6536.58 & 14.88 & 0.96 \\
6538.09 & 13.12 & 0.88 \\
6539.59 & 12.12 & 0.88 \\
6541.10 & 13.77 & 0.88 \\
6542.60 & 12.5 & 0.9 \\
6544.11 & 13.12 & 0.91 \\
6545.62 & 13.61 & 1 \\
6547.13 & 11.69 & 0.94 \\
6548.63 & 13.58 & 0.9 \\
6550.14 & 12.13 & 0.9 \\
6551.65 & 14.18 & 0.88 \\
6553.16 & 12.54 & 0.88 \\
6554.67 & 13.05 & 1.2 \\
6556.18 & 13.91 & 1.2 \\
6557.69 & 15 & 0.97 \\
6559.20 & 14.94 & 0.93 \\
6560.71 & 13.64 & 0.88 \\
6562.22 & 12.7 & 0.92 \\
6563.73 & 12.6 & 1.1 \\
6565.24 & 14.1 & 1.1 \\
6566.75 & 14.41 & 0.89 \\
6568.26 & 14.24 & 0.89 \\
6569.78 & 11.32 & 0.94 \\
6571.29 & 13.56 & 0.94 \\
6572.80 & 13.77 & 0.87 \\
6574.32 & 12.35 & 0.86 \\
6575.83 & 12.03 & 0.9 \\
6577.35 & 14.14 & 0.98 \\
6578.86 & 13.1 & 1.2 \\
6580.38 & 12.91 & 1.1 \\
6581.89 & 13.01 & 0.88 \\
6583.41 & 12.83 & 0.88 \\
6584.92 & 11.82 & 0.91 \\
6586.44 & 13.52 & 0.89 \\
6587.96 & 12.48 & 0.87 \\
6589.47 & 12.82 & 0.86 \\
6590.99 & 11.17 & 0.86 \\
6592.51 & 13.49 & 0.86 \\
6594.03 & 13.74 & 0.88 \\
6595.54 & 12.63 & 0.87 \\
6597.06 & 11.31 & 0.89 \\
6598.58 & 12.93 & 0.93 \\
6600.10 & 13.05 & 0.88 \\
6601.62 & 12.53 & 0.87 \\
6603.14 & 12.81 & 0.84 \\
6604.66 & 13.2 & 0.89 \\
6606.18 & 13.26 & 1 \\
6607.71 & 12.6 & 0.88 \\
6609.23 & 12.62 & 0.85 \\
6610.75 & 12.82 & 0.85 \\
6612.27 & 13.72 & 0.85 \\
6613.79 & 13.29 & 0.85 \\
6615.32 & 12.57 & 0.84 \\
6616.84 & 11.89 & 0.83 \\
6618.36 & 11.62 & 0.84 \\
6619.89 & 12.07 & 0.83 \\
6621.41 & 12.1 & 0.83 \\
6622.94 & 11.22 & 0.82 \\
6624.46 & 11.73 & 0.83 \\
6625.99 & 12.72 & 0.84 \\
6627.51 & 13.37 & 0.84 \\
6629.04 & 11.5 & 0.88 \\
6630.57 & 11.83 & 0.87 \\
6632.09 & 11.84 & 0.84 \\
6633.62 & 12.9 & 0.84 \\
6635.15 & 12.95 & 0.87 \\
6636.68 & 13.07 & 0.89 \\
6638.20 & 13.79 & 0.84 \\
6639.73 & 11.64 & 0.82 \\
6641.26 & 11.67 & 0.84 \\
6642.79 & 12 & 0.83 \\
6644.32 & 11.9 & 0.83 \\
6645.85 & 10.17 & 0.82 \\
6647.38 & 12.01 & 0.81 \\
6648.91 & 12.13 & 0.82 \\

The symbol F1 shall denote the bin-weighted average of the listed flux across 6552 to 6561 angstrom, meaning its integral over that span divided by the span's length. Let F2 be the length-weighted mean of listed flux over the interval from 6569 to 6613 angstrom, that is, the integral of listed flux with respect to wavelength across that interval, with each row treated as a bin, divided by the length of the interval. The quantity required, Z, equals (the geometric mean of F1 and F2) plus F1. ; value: 27.2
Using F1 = 13.9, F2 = 12.8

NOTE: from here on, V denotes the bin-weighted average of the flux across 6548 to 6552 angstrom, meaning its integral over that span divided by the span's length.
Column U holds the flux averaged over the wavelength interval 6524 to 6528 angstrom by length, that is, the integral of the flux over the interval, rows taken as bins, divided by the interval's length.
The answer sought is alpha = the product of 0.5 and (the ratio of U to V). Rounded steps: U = 12.7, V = 13.2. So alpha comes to 0.48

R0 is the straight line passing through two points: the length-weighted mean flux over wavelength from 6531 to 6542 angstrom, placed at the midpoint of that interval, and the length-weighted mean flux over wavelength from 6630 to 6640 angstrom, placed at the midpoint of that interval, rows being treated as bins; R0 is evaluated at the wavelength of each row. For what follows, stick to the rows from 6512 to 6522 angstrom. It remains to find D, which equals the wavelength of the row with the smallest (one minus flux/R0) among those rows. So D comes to 6514.04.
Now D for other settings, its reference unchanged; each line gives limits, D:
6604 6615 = 6612.27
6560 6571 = 6566.75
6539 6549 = 6541.10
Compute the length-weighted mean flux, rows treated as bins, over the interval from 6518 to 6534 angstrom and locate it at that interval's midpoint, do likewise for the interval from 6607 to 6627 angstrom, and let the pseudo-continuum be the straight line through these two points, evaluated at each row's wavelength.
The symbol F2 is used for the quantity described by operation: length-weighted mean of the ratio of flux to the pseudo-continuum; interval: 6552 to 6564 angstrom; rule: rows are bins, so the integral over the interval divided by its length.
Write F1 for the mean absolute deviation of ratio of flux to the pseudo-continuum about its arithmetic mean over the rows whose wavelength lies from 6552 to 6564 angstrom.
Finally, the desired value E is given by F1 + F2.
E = 1.15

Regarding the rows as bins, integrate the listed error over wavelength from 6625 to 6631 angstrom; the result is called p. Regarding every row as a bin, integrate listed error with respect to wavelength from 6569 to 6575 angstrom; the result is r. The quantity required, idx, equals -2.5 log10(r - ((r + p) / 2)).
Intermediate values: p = 5.13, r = 5.41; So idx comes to 2.1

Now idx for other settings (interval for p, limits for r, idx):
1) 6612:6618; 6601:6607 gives 1.9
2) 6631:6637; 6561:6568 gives 0.1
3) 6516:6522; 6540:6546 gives 2.7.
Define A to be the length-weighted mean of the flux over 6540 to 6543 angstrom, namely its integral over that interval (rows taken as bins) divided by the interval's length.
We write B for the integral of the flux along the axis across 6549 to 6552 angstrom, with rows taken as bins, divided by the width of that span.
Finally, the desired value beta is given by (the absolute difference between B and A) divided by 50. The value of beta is 0.001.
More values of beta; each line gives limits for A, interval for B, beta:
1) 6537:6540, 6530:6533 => 0.015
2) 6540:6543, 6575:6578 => 0.002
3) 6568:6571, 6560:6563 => 0.011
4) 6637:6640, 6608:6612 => 0.003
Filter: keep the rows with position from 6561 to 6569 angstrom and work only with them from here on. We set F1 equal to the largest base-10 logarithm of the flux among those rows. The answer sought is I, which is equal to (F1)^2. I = 1.34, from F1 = 1.16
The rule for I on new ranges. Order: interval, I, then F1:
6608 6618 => 1.29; 1.14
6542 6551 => 1.29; 1.13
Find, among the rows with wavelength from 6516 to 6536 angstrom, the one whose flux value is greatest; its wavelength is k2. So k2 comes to 6535.08 angstrom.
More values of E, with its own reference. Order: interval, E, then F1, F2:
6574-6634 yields 1.06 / 0.047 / 1.01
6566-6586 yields 1.10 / 0.061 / 1.04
